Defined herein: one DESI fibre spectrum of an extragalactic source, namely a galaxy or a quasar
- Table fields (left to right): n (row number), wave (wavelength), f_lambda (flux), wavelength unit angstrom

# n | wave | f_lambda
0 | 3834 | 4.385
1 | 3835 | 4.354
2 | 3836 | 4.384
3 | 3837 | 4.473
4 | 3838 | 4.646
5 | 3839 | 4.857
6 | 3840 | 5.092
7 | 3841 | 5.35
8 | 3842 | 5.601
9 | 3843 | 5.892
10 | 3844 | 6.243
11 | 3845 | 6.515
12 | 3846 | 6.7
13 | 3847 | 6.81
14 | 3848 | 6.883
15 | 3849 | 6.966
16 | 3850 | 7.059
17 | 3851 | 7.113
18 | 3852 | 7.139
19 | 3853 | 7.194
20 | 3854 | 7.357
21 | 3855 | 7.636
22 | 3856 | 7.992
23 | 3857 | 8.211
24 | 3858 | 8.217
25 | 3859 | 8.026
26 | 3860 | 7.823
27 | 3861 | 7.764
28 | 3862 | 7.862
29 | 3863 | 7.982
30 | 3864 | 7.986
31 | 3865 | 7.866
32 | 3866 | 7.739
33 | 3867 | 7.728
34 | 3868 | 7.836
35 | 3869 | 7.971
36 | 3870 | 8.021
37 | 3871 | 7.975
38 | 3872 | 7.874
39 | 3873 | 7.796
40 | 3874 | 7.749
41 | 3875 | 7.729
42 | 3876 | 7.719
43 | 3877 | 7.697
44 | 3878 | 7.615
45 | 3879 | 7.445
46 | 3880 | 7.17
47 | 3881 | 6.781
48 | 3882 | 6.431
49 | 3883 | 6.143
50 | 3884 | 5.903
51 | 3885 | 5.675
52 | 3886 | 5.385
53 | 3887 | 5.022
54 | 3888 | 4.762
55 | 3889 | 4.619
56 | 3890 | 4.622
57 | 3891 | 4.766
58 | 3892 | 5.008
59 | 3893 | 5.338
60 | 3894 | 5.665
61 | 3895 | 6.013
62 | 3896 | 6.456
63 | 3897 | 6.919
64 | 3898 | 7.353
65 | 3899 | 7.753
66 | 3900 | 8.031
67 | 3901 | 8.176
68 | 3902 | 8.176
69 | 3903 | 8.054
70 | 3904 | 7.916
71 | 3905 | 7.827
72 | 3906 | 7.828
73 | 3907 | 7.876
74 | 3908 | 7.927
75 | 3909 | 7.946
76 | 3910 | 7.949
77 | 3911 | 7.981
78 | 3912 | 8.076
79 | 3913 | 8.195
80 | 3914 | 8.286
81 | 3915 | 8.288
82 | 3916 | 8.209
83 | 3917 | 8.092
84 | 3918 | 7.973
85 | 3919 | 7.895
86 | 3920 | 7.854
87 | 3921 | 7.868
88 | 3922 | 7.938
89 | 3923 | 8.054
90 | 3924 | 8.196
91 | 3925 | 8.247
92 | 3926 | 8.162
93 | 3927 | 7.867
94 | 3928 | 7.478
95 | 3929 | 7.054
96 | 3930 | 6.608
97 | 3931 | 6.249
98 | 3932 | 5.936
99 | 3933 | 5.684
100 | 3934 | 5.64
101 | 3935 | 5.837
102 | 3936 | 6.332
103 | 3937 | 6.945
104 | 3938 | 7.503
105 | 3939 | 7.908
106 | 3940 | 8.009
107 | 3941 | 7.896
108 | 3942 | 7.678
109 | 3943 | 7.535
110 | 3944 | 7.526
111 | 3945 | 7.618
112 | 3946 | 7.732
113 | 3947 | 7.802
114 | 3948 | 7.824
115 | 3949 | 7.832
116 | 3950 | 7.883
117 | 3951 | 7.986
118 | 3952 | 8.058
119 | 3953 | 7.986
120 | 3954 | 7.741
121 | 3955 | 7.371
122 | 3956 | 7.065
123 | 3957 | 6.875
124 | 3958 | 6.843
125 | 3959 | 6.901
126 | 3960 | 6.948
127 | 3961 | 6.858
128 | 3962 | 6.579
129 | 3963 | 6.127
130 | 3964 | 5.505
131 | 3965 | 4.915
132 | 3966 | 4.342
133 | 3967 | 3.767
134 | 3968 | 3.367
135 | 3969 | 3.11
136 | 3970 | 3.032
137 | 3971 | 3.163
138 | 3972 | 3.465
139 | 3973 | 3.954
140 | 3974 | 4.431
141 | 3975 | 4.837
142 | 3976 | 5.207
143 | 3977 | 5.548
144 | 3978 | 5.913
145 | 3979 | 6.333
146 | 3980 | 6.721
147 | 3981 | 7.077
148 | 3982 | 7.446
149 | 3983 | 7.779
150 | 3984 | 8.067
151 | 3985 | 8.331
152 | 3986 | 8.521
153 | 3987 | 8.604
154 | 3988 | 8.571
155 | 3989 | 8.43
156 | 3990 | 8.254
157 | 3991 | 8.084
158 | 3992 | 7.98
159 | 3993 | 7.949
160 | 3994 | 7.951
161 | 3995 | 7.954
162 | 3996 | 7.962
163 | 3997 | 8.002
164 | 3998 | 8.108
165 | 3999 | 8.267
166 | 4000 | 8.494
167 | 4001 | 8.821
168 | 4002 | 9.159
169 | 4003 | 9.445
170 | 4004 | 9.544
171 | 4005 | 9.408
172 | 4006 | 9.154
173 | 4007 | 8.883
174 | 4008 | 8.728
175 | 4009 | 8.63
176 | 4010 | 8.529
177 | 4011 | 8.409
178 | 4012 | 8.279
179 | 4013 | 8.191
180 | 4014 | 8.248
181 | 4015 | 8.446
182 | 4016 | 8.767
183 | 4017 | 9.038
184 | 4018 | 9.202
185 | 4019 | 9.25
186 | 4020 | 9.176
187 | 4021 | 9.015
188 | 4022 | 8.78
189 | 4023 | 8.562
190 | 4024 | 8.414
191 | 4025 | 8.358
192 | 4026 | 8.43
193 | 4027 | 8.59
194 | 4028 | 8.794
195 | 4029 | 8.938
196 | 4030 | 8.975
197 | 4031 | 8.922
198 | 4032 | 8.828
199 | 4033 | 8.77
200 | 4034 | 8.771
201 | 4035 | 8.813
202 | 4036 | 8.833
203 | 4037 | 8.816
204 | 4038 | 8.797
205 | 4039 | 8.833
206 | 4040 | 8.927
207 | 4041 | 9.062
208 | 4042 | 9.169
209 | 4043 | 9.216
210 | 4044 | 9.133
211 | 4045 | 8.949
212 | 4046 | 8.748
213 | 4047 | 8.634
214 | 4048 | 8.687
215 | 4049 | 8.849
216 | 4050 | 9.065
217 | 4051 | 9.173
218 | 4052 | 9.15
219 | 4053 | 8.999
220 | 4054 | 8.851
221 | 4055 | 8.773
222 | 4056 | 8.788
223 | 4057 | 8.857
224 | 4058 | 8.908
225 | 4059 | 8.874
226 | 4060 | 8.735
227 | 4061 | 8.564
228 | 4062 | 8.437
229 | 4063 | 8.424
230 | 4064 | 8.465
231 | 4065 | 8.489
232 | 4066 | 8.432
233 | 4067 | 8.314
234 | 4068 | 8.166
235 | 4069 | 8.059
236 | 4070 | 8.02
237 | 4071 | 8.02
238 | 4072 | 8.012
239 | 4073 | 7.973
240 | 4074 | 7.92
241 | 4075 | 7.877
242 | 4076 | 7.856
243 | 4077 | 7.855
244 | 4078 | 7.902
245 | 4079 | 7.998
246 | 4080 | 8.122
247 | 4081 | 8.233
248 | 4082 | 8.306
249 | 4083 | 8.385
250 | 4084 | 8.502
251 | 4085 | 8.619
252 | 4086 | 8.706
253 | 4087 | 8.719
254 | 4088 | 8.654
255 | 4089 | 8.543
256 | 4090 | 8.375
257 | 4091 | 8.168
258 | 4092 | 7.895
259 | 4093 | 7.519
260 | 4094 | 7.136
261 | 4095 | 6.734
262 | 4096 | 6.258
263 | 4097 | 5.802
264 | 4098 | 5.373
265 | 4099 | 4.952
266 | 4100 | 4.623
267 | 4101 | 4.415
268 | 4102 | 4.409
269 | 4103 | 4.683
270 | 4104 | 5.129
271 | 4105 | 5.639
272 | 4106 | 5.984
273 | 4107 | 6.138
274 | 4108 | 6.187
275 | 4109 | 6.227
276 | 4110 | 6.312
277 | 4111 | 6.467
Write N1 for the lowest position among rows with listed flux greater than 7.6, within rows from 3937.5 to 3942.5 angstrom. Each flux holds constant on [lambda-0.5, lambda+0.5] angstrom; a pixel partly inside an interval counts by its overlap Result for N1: 3939 angstrom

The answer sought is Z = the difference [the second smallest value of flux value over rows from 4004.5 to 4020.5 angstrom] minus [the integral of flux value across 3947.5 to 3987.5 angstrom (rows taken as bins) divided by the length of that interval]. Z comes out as 2.0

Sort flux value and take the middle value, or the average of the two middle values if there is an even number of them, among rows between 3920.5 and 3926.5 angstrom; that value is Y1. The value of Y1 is 8.1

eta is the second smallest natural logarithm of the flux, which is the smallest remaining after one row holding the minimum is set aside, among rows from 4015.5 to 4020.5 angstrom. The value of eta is 2.20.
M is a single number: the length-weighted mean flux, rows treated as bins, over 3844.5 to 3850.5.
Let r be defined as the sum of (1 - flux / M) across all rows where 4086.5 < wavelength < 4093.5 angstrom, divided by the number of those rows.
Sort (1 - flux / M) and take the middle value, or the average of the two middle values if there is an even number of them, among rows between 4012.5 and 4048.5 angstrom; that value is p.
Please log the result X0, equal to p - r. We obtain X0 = -0.08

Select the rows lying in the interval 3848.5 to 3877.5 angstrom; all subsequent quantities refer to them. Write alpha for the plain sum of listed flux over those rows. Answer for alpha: 224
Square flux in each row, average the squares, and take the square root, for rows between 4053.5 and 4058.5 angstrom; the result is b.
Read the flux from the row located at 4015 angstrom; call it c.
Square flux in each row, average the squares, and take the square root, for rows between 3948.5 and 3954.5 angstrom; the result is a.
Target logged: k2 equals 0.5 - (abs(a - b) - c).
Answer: 8.0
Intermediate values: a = 7.92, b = 8.84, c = 8.446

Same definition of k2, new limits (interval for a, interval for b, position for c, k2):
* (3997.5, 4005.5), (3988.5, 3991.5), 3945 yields 7.5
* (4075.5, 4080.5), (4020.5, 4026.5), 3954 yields 7.6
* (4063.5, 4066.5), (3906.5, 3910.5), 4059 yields 8.8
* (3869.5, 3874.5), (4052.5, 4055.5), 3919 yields 7.4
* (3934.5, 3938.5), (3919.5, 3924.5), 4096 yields 5.5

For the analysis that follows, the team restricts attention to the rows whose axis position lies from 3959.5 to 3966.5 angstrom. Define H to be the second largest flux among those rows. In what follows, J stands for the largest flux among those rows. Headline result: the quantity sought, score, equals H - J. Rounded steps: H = 6.858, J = 6.948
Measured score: -0.09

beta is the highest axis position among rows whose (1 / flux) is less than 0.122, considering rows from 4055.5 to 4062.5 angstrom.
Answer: 4062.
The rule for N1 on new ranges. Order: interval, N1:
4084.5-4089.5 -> 4085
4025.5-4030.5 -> 4026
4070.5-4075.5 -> 4071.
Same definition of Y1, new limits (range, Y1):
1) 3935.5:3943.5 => 7.6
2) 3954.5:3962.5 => 6.9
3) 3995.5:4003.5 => 8.4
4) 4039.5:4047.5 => 9.0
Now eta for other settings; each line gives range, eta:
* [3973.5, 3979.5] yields 1.58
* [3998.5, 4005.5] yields 2.14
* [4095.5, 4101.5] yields 1.53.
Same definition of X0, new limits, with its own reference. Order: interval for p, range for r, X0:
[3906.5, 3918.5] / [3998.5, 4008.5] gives 0.14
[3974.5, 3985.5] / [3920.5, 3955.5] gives 0.10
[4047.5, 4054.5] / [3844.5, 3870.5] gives -0.21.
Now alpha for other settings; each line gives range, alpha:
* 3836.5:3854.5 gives 112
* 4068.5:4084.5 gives 129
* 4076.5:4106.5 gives 212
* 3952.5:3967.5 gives 96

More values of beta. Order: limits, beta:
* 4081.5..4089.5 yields 4089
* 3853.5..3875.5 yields 3858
